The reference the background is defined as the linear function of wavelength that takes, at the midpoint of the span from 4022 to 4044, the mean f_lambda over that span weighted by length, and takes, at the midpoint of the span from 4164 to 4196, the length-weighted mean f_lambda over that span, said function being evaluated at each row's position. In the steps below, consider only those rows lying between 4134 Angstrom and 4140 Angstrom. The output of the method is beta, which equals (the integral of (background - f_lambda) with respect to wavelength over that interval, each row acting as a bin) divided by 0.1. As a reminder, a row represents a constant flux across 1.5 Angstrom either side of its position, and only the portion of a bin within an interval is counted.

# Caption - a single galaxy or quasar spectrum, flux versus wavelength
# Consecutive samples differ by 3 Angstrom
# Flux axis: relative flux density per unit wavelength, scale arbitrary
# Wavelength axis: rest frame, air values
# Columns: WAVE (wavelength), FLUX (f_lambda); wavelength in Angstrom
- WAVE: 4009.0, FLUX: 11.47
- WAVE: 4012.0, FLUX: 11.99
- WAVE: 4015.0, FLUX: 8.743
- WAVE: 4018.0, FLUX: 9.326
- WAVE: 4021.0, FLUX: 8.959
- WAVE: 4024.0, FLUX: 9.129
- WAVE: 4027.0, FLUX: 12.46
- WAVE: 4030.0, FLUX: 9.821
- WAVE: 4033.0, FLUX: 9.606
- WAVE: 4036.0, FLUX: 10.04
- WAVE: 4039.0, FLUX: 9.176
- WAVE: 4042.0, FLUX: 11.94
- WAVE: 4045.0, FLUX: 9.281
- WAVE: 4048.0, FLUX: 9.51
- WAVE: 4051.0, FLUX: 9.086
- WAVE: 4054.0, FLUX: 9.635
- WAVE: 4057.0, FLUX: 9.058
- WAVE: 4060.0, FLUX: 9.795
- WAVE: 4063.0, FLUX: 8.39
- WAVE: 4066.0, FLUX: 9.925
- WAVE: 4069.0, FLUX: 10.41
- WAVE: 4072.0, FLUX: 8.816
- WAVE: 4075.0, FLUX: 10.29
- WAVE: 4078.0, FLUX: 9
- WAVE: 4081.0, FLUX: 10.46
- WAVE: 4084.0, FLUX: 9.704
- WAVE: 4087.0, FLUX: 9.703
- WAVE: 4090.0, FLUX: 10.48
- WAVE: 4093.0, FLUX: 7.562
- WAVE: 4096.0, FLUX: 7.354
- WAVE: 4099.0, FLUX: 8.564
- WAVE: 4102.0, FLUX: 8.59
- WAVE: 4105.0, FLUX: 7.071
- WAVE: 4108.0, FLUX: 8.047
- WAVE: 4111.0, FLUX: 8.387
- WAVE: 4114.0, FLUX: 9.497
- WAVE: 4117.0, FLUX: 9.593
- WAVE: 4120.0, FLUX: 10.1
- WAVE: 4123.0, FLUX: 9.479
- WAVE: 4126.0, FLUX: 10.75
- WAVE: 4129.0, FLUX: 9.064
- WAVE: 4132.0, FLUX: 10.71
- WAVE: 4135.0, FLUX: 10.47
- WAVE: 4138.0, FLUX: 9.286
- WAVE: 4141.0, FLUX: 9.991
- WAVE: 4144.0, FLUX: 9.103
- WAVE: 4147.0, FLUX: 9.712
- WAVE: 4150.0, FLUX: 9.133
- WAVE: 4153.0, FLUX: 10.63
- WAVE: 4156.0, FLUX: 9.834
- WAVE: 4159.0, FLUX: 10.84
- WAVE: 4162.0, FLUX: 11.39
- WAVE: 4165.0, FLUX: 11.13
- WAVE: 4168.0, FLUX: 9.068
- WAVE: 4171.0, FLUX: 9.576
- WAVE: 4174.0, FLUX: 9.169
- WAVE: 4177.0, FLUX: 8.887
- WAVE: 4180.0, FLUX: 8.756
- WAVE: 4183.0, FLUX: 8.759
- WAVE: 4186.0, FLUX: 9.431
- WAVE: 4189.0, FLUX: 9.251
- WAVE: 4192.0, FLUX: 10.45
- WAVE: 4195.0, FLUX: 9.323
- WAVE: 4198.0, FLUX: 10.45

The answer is -11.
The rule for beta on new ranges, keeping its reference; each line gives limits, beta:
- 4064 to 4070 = 4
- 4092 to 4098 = 142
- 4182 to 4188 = 15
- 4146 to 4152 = 5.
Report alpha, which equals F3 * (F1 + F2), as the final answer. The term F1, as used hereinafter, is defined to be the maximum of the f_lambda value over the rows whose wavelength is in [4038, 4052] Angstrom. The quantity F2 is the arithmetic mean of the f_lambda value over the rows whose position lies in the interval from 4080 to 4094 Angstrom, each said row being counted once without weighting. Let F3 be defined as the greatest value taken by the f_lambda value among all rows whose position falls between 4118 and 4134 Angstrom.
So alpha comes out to 231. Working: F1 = 11.94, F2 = 9.58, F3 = 10.75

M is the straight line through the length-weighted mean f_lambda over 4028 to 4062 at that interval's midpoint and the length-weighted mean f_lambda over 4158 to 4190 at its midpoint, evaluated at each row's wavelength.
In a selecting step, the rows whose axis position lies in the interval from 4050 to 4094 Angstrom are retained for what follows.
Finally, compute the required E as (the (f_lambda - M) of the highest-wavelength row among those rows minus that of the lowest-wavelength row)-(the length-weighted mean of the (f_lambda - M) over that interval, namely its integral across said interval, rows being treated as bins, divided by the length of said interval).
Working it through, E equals -1.3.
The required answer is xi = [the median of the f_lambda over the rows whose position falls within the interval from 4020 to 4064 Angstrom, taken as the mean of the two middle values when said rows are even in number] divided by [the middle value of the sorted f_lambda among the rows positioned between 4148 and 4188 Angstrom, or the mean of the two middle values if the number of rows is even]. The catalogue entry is 1.01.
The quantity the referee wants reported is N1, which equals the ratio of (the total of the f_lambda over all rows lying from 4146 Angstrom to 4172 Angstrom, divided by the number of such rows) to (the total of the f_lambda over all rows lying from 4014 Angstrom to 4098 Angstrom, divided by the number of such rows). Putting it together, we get 1.06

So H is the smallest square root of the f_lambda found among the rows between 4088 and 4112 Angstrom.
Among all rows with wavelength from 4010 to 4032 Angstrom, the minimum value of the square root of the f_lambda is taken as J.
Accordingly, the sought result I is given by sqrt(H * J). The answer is 2.80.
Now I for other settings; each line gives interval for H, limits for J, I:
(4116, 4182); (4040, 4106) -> 2.81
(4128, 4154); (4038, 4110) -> 2.83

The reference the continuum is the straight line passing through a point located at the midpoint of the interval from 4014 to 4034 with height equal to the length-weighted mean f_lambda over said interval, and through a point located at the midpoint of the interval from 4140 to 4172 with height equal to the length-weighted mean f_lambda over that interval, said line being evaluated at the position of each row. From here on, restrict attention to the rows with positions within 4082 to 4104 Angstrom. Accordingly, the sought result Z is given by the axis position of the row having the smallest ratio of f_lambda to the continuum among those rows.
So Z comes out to 4096.0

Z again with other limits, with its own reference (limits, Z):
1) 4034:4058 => 4057.0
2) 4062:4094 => 4093.0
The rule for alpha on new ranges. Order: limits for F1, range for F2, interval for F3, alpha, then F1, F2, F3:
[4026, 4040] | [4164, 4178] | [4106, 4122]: 222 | 12.46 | 9.57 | 10.1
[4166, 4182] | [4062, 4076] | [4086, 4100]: 201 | 9.576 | 9.57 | 10.48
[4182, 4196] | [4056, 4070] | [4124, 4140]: 215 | 10.45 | 9.52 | 10.75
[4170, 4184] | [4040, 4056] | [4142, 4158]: 207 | 9.576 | 9.89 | 10.63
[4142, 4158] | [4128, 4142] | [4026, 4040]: 256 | 10.63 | 9.90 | 12.46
